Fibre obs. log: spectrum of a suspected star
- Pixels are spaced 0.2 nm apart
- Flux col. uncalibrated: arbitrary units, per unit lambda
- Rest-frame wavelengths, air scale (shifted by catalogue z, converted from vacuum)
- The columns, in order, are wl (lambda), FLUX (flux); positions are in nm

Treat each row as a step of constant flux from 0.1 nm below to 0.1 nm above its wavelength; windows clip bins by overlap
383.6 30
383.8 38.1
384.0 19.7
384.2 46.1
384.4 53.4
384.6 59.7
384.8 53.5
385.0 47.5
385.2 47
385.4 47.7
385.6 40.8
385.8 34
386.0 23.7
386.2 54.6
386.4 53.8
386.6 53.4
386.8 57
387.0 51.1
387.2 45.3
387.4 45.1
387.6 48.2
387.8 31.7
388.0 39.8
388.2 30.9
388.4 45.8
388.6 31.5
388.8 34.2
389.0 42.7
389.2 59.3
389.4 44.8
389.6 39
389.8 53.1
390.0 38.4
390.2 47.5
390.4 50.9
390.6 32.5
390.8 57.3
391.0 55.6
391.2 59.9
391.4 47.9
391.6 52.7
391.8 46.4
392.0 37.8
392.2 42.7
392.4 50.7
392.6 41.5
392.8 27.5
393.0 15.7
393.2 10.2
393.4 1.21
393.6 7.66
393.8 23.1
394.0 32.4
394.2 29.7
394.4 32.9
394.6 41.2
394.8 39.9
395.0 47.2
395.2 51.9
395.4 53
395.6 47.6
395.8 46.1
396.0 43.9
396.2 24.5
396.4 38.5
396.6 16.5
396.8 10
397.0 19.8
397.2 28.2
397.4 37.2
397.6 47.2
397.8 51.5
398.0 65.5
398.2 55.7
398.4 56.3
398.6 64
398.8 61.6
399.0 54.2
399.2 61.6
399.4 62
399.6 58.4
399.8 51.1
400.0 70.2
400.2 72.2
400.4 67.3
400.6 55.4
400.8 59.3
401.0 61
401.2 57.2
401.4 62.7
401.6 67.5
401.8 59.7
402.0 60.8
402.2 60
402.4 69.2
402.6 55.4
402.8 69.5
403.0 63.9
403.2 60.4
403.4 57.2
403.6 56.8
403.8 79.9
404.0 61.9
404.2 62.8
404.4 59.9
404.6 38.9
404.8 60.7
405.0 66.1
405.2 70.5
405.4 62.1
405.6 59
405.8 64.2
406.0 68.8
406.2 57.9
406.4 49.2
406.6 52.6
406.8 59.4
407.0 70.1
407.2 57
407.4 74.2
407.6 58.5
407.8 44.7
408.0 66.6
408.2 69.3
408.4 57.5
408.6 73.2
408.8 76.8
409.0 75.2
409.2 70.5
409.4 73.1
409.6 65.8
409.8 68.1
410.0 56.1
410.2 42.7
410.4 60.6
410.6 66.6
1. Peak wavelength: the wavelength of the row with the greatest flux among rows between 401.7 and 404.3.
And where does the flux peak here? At 403.8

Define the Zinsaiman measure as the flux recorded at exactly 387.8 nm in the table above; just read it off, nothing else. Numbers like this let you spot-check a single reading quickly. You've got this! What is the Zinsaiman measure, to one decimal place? 31.7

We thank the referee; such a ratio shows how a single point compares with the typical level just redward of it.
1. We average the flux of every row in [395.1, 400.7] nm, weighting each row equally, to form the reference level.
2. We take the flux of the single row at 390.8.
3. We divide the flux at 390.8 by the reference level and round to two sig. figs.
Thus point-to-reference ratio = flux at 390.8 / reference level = 1.2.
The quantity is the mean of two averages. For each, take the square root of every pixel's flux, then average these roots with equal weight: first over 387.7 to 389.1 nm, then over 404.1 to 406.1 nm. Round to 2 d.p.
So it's 6.92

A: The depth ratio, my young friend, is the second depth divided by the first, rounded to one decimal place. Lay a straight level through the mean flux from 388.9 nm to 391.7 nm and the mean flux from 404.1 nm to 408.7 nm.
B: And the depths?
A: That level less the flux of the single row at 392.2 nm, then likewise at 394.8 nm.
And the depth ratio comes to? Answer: 1.6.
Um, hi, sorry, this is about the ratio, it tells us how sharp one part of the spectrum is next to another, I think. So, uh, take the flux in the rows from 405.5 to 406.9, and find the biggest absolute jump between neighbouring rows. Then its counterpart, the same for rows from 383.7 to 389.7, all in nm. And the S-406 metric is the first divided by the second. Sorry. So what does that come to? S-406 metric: 0.4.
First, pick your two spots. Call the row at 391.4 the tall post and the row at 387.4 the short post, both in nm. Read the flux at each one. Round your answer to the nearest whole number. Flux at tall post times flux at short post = 2160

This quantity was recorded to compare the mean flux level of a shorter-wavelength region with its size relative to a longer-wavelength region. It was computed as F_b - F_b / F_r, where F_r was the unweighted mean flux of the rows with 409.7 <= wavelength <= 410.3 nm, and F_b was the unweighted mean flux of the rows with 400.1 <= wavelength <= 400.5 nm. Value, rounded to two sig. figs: 68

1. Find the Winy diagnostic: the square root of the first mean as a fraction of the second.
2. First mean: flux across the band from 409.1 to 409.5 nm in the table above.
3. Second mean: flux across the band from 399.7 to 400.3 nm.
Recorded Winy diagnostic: 1.06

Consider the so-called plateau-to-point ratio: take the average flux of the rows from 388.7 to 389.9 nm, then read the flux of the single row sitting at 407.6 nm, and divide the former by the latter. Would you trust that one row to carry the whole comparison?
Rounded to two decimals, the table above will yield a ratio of 0.78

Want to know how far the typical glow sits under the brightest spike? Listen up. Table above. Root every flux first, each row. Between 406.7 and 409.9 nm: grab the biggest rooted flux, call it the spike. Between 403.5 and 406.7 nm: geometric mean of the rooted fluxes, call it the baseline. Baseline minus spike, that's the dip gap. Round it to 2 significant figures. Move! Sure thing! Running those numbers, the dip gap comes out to -1.0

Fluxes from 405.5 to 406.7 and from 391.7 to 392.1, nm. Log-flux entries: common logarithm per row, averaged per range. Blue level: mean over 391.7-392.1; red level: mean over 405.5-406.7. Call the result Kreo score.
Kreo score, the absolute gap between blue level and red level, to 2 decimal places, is 0.14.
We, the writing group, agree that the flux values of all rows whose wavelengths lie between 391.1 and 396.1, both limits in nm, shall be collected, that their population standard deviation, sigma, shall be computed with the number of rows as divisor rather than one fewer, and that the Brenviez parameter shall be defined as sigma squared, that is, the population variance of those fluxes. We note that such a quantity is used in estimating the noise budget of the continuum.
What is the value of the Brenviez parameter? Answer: 230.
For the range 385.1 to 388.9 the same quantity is 87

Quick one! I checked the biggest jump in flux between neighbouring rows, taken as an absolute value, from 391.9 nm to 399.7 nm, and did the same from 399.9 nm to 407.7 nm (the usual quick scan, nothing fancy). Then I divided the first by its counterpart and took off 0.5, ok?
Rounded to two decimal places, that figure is 0.45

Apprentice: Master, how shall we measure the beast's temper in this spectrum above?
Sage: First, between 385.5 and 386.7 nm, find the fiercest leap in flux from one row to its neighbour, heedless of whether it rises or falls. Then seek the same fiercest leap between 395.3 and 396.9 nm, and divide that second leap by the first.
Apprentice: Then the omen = 0.7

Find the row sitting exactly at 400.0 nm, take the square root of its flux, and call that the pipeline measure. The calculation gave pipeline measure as 8.4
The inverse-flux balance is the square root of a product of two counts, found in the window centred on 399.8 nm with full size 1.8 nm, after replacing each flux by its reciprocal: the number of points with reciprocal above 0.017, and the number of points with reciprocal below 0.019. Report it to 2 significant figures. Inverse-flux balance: 5.7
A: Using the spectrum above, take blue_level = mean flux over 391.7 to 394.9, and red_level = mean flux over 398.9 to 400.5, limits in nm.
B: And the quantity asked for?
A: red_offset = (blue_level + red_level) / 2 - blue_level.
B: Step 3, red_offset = 16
